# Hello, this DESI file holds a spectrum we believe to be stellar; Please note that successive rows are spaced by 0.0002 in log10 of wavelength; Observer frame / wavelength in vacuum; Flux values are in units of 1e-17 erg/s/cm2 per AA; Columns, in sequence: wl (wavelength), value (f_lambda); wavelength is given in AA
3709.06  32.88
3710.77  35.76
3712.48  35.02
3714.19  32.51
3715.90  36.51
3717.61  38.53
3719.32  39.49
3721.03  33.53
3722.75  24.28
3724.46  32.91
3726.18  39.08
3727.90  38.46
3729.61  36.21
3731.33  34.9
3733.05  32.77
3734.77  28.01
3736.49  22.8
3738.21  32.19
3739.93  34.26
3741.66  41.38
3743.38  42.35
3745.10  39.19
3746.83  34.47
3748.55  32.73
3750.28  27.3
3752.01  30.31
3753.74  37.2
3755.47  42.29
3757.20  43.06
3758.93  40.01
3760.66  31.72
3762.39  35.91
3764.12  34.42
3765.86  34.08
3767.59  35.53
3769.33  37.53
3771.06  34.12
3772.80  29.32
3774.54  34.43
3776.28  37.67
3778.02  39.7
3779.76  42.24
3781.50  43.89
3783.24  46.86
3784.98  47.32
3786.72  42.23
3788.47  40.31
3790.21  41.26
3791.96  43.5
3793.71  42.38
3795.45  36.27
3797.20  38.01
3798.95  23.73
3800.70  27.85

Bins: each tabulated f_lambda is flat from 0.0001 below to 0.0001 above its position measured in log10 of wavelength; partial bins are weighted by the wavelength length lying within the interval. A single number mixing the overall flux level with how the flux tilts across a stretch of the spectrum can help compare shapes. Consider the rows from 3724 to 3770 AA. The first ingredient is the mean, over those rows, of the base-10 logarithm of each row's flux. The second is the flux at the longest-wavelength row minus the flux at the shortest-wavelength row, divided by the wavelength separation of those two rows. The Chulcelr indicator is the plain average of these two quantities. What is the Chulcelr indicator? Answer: 0.82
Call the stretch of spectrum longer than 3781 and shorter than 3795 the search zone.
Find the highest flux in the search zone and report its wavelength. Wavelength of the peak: 3784.98 AA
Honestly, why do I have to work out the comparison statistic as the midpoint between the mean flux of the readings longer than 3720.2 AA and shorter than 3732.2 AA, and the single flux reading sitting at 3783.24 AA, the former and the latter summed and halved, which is 40.5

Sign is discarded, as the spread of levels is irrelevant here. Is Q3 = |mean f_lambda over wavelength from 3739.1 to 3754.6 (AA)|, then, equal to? 35.5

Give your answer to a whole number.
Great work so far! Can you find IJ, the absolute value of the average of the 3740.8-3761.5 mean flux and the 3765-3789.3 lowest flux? 33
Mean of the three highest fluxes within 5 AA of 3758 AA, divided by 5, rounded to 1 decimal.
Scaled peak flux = 8.4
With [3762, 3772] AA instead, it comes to 7.3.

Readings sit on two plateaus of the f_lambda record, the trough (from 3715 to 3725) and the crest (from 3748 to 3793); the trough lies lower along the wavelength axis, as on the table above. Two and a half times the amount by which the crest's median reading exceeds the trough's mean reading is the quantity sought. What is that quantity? 8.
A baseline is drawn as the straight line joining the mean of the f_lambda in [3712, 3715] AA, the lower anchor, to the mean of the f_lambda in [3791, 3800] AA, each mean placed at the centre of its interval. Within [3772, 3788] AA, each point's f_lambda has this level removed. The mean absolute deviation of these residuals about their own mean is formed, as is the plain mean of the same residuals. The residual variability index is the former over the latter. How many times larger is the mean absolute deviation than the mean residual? 1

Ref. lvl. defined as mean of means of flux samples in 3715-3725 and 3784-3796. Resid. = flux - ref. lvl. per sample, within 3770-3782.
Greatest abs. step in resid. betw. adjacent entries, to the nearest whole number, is 5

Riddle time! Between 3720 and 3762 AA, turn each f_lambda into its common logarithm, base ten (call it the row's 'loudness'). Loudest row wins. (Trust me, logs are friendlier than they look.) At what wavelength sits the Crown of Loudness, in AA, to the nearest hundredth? 3757.20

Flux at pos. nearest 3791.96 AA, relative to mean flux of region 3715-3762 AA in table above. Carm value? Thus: 1.2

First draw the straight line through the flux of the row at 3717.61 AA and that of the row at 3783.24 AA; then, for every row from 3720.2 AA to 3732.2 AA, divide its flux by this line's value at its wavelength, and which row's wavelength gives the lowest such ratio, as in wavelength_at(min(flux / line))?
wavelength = 3722.75 AA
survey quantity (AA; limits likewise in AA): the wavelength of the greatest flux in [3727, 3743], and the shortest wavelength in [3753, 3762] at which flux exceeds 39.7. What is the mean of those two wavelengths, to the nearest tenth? 3748.6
